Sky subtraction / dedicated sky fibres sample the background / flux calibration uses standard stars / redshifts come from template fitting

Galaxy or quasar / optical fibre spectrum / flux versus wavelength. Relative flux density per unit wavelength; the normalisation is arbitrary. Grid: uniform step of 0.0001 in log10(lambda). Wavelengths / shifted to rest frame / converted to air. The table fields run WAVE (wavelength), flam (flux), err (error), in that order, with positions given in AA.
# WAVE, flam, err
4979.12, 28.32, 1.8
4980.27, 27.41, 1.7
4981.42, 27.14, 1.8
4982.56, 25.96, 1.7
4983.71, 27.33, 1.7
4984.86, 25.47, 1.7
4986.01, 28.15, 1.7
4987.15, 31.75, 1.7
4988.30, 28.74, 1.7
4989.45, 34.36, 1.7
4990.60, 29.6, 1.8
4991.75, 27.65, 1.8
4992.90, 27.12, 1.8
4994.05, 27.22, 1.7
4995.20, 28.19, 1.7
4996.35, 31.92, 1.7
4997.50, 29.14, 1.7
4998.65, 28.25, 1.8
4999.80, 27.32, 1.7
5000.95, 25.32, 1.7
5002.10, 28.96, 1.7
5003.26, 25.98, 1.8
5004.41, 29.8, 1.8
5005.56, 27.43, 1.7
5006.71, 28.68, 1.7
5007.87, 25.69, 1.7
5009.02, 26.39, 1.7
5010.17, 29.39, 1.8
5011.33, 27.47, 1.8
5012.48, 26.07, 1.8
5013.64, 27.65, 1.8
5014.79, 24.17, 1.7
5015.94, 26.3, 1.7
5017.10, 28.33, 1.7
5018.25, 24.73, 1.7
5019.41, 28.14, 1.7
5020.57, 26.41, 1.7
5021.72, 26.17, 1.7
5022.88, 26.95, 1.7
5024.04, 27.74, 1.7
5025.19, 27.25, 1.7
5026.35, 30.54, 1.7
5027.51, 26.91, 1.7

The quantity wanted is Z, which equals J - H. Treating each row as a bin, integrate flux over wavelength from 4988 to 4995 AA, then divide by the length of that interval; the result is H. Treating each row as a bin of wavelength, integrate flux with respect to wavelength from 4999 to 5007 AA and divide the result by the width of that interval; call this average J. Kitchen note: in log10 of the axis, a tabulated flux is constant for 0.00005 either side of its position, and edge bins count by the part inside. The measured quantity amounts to -1.4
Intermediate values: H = 29.1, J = 27.6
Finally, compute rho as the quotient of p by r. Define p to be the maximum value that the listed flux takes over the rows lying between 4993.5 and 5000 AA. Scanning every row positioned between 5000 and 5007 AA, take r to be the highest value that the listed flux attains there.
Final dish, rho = 1.07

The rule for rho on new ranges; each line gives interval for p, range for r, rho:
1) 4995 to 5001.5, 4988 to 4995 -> 0.93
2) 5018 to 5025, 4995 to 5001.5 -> 0.88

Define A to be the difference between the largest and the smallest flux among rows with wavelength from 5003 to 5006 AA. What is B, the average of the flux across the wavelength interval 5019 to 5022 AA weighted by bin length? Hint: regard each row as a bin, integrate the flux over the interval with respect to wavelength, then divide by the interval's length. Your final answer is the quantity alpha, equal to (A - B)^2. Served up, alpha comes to 534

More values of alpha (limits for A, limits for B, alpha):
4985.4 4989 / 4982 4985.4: 512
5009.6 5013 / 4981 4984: 551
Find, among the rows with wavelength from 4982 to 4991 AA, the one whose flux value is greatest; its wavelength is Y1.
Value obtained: 4989.45 AA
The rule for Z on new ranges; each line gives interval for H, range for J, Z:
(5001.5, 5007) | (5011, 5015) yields -1.6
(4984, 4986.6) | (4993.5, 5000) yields 1.8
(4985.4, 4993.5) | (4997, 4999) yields -0.9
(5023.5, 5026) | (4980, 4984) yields -0.9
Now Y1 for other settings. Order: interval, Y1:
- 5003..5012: 5004.41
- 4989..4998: 4989.45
